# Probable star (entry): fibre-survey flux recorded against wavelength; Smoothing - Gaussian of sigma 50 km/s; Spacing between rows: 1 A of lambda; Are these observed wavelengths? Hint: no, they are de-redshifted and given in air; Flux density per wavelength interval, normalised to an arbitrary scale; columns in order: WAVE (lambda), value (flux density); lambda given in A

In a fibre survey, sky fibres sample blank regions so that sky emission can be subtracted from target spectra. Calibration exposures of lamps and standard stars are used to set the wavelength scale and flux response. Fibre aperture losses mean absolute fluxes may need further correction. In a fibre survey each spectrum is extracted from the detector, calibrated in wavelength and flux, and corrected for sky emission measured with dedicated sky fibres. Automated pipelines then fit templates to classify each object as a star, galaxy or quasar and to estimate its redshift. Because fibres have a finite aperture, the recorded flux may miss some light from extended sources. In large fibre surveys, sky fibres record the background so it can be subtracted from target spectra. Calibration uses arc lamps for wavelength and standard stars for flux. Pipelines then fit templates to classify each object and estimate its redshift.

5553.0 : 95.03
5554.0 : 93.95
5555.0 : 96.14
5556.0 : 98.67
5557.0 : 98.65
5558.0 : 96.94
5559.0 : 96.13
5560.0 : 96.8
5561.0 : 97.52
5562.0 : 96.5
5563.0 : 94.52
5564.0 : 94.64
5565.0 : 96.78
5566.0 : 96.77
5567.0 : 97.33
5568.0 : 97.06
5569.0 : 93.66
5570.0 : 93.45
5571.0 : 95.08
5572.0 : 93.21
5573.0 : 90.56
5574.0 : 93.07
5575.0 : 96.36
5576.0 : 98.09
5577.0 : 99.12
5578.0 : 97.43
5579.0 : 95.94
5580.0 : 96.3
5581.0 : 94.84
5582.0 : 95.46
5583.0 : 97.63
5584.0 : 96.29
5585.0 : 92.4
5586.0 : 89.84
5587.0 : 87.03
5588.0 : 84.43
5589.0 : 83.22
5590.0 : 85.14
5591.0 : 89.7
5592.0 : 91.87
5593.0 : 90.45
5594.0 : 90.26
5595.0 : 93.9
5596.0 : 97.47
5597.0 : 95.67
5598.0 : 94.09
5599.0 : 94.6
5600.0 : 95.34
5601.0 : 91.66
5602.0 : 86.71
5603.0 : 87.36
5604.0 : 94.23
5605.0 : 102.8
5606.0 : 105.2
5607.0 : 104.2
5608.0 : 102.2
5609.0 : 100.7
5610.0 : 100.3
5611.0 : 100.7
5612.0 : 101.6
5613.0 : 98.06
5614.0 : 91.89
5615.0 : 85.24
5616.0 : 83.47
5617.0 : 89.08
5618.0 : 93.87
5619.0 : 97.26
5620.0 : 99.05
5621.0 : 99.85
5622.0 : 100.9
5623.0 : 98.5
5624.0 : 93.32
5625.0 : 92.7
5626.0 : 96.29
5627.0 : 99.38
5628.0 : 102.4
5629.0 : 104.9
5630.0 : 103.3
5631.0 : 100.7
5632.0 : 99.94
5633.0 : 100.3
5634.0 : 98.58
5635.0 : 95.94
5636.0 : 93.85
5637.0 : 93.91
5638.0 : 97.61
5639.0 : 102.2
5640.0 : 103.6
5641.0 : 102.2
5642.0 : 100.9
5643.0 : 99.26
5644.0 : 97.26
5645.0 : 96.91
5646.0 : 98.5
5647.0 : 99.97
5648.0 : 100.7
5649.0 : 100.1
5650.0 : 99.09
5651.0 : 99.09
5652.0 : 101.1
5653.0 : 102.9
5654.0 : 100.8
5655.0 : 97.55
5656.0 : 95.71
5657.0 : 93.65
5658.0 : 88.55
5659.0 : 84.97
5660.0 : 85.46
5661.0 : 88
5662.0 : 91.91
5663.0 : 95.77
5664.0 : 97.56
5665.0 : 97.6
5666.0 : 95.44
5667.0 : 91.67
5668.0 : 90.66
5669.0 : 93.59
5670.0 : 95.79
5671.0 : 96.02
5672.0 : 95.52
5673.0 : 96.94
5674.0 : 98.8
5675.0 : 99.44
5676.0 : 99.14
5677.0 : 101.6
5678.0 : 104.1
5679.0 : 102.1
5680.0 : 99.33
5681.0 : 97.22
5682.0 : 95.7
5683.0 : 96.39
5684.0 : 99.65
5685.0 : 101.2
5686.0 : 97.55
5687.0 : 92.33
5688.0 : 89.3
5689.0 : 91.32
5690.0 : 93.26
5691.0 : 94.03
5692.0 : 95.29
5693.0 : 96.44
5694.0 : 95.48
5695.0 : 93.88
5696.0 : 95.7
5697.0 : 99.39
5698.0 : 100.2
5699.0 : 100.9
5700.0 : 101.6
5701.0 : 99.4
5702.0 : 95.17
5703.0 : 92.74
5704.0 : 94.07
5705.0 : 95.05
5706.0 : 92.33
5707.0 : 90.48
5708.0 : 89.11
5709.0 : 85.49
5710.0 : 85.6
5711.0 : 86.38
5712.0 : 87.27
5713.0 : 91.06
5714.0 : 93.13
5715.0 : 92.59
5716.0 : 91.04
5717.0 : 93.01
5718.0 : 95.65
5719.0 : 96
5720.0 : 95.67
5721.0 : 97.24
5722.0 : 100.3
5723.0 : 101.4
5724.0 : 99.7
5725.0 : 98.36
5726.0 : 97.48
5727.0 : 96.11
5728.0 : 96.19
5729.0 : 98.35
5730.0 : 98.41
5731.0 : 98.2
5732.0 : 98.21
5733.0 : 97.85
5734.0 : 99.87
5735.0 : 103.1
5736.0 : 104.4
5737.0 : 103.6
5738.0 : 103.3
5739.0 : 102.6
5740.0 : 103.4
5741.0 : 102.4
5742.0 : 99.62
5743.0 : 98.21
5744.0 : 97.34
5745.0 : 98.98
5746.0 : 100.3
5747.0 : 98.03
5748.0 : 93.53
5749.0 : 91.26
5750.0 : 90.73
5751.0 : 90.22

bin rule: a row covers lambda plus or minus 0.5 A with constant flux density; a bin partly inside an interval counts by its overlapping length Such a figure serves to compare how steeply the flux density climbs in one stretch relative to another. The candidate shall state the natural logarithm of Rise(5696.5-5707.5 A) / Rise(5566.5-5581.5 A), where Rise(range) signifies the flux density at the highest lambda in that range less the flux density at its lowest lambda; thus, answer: 1.27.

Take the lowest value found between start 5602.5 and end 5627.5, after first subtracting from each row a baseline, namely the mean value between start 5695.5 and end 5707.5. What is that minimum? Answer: -13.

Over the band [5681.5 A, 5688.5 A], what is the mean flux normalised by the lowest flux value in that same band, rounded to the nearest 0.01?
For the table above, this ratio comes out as 1.08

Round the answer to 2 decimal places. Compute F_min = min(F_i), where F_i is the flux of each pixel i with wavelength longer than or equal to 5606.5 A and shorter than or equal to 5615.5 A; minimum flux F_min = 85.24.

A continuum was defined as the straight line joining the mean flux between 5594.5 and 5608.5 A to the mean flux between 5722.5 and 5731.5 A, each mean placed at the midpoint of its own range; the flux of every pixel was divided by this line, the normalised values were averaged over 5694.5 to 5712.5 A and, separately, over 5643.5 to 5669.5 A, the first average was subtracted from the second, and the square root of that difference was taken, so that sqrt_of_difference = 0.17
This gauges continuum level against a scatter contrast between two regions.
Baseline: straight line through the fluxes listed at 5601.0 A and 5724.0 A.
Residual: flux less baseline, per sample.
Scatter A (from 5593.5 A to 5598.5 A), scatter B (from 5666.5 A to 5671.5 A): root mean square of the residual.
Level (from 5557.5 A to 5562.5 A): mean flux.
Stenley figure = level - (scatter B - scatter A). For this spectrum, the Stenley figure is 97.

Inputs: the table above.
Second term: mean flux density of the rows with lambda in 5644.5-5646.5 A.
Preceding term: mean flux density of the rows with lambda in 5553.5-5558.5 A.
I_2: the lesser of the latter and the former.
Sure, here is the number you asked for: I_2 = 97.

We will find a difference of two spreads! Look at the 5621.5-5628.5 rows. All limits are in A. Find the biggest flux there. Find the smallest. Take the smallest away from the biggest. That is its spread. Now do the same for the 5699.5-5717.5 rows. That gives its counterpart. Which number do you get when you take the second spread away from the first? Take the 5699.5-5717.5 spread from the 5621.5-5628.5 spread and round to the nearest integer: -6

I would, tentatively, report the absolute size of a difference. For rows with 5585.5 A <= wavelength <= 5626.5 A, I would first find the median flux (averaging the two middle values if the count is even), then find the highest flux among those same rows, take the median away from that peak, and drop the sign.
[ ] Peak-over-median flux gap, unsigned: 11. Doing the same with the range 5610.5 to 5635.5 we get 6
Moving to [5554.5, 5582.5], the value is 3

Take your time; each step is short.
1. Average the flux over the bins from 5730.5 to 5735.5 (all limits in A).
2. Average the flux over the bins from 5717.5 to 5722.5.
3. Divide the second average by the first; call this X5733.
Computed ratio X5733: 0.98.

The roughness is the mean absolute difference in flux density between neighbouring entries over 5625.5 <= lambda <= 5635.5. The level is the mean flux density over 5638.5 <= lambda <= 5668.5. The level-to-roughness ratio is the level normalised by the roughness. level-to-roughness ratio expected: 48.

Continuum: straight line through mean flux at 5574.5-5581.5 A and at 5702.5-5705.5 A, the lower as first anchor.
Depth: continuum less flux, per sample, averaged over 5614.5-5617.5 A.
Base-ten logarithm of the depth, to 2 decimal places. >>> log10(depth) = 1.00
